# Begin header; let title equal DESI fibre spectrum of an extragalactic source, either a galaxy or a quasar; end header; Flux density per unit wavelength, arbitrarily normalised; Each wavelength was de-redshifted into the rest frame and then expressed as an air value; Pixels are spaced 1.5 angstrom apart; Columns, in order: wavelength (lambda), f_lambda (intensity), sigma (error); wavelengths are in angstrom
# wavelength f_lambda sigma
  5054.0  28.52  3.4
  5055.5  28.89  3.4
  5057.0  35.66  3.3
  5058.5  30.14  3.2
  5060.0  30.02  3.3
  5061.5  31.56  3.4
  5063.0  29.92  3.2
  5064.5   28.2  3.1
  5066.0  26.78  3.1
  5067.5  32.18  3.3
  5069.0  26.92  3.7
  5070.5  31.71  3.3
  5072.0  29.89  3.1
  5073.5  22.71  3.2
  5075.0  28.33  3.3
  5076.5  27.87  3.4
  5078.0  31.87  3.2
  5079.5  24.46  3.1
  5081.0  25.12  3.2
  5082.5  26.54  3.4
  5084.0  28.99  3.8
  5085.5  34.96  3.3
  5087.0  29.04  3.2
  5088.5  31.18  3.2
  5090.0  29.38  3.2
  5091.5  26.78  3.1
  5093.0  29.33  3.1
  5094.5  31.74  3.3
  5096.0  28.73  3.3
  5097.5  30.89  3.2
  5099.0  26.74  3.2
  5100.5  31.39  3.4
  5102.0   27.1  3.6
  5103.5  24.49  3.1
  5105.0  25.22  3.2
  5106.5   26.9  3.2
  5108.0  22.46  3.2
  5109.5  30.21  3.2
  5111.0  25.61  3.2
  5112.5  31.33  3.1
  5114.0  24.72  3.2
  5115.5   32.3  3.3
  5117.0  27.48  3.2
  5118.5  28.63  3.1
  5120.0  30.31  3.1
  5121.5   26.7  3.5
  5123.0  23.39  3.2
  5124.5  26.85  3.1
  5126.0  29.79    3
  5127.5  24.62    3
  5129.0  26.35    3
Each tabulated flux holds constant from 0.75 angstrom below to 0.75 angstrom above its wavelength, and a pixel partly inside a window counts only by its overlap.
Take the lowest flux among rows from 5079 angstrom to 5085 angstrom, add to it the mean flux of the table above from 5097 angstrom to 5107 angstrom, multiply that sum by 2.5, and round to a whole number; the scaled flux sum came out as 130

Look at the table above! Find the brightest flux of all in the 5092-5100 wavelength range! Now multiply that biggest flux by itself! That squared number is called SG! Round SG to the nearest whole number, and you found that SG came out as 1007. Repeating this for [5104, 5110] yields 913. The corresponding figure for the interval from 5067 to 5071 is 1036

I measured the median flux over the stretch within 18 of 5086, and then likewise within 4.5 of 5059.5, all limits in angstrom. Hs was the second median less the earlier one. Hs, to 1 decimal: 1.2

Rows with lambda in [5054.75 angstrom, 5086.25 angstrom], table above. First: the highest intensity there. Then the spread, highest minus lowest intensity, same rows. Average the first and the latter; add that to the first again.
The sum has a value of 60.0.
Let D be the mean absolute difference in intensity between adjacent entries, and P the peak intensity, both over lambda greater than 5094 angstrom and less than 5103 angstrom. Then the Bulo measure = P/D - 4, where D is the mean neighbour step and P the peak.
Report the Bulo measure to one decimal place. 4.7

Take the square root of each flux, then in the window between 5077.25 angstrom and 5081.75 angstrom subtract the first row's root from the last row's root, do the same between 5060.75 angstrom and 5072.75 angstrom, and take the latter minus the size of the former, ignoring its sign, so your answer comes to -0.8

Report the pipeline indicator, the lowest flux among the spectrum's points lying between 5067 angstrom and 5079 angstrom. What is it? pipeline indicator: 22.71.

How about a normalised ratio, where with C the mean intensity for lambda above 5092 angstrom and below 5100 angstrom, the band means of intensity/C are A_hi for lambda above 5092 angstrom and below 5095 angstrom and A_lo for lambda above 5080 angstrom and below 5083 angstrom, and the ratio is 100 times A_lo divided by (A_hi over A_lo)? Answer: 74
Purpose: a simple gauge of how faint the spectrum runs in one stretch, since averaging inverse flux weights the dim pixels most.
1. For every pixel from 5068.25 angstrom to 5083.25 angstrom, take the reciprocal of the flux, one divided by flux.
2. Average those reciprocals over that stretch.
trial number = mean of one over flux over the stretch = 0.0367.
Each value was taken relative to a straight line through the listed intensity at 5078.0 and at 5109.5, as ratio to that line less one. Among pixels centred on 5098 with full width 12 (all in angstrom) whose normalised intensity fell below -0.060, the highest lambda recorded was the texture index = 5103.5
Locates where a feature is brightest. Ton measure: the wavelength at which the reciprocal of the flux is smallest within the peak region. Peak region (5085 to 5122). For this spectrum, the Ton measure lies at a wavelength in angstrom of 5085.5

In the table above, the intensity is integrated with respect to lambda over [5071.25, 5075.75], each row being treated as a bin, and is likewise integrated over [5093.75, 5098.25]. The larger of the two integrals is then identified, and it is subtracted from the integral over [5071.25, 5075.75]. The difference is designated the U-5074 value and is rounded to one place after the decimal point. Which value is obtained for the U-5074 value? -15.6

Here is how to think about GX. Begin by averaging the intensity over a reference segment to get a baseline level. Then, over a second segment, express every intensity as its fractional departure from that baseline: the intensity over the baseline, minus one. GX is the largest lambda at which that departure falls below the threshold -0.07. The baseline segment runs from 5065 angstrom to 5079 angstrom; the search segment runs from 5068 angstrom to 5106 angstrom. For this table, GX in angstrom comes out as 5105.0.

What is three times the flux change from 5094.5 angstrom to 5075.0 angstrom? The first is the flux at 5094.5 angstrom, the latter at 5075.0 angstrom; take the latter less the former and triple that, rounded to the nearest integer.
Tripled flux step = -10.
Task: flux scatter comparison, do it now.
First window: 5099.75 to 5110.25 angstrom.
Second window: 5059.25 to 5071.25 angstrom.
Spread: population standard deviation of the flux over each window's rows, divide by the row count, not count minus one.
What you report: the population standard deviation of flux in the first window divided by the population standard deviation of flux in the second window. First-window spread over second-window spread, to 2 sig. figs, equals 1.5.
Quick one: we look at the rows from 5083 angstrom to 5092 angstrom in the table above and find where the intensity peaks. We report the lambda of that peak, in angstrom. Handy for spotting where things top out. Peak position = 5085.5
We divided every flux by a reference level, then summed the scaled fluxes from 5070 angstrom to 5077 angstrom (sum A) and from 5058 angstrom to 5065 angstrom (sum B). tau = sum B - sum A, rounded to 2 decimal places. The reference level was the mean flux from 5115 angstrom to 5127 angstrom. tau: 0.33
